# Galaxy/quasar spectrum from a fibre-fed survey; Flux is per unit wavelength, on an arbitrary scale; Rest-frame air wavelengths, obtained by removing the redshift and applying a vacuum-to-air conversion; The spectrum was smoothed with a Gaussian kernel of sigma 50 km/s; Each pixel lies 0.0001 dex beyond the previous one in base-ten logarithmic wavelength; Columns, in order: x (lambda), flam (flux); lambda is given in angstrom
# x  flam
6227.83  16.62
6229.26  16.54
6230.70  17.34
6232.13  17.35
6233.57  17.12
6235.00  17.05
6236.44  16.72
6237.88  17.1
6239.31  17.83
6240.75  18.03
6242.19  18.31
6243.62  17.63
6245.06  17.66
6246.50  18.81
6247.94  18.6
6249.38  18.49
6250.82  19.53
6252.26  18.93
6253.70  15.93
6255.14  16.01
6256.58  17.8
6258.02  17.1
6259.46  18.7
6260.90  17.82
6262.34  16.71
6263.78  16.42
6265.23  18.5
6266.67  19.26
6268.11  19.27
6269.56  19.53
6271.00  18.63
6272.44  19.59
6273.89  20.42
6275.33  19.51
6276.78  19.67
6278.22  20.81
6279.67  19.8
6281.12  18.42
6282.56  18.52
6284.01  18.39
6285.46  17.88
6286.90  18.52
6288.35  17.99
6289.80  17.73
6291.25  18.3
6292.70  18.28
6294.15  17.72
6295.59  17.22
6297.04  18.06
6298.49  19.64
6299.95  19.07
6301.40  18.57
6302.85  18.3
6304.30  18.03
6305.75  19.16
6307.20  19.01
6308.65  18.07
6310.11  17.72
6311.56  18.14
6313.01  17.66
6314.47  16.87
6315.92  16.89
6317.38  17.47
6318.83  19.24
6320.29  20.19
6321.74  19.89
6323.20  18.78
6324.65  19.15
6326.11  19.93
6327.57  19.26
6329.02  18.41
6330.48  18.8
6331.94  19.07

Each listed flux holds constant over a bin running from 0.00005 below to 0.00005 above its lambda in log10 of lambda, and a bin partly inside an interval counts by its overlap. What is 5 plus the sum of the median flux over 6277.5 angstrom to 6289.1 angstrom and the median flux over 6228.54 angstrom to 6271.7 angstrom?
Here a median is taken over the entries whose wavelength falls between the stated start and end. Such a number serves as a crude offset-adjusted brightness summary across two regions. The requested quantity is 41.3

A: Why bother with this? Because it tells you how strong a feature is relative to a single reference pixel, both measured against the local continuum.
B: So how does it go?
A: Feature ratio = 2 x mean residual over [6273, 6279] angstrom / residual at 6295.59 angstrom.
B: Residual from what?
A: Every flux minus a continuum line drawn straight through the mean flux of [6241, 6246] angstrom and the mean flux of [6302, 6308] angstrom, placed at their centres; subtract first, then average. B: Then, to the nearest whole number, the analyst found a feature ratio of -3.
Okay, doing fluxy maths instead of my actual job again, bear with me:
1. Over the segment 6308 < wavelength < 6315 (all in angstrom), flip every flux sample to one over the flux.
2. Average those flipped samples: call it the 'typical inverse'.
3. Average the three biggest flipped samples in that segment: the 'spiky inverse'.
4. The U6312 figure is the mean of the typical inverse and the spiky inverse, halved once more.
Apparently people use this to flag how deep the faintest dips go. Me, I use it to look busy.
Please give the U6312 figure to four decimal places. 0.0285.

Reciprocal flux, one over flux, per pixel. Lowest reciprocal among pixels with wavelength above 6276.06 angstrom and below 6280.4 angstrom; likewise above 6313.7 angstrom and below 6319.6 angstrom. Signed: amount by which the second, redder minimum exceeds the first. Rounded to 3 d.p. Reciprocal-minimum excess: 0.004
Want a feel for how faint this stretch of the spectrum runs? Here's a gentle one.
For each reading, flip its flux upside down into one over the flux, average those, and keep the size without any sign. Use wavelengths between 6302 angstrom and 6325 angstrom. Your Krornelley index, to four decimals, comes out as 0.0545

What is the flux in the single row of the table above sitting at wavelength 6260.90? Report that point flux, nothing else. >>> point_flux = 17.82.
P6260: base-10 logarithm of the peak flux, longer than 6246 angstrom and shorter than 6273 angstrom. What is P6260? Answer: 1.29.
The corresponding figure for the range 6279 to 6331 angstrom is 1.31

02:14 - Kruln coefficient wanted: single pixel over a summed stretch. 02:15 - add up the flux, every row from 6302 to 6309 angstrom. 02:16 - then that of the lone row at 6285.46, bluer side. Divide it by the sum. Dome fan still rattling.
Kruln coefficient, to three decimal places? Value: 0.193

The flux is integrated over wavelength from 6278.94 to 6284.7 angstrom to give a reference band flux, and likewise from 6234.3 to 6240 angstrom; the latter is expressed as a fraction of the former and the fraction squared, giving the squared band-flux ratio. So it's 0.82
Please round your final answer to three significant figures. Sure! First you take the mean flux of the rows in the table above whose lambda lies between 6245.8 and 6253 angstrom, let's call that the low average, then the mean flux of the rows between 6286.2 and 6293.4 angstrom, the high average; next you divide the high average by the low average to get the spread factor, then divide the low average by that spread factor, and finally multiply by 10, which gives 196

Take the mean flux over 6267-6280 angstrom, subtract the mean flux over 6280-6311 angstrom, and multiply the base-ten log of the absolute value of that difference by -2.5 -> -0.3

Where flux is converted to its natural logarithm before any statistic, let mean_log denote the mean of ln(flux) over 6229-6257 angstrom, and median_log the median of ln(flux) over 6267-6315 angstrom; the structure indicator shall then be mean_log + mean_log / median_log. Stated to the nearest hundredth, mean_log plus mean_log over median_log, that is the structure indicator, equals 3.85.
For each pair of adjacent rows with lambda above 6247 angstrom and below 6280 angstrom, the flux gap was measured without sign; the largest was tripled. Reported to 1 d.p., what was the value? 9.0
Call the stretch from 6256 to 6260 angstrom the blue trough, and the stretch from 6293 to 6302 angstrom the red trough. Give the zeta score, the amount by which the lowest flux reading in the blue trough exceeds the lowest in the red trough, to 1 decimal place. -0.1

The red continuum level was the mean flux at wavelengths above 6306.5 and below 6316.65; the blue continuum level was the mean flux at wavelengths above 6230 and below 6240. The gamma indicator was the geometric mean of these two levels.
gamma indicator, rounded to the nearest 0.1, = 17.5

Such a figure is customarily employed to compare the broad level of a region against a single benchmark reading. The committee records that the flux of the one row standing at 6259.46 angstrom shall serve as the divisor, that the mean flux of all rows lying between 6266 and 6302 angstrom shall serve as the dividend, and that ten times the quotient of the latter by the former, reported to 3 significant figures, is 10.1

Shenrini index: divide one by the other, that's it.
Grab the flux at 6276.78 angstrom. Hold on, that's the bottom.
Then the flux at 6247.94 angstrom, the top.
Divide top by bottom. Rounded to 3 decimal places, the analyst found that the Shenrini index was 0.946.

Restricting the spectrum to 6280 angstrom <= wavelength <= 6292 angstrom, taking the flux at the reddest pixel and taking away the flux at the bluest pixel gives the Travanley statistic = 0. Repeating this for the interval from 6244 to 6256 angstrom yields -2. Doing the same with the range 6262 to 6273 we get 3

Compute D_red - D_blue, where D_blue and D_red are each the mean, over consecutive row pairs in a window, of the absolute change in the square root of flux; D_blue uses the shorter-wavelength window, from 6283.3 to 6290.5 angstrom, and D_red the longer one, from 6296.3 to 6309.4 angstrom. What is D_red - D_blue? 0.02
